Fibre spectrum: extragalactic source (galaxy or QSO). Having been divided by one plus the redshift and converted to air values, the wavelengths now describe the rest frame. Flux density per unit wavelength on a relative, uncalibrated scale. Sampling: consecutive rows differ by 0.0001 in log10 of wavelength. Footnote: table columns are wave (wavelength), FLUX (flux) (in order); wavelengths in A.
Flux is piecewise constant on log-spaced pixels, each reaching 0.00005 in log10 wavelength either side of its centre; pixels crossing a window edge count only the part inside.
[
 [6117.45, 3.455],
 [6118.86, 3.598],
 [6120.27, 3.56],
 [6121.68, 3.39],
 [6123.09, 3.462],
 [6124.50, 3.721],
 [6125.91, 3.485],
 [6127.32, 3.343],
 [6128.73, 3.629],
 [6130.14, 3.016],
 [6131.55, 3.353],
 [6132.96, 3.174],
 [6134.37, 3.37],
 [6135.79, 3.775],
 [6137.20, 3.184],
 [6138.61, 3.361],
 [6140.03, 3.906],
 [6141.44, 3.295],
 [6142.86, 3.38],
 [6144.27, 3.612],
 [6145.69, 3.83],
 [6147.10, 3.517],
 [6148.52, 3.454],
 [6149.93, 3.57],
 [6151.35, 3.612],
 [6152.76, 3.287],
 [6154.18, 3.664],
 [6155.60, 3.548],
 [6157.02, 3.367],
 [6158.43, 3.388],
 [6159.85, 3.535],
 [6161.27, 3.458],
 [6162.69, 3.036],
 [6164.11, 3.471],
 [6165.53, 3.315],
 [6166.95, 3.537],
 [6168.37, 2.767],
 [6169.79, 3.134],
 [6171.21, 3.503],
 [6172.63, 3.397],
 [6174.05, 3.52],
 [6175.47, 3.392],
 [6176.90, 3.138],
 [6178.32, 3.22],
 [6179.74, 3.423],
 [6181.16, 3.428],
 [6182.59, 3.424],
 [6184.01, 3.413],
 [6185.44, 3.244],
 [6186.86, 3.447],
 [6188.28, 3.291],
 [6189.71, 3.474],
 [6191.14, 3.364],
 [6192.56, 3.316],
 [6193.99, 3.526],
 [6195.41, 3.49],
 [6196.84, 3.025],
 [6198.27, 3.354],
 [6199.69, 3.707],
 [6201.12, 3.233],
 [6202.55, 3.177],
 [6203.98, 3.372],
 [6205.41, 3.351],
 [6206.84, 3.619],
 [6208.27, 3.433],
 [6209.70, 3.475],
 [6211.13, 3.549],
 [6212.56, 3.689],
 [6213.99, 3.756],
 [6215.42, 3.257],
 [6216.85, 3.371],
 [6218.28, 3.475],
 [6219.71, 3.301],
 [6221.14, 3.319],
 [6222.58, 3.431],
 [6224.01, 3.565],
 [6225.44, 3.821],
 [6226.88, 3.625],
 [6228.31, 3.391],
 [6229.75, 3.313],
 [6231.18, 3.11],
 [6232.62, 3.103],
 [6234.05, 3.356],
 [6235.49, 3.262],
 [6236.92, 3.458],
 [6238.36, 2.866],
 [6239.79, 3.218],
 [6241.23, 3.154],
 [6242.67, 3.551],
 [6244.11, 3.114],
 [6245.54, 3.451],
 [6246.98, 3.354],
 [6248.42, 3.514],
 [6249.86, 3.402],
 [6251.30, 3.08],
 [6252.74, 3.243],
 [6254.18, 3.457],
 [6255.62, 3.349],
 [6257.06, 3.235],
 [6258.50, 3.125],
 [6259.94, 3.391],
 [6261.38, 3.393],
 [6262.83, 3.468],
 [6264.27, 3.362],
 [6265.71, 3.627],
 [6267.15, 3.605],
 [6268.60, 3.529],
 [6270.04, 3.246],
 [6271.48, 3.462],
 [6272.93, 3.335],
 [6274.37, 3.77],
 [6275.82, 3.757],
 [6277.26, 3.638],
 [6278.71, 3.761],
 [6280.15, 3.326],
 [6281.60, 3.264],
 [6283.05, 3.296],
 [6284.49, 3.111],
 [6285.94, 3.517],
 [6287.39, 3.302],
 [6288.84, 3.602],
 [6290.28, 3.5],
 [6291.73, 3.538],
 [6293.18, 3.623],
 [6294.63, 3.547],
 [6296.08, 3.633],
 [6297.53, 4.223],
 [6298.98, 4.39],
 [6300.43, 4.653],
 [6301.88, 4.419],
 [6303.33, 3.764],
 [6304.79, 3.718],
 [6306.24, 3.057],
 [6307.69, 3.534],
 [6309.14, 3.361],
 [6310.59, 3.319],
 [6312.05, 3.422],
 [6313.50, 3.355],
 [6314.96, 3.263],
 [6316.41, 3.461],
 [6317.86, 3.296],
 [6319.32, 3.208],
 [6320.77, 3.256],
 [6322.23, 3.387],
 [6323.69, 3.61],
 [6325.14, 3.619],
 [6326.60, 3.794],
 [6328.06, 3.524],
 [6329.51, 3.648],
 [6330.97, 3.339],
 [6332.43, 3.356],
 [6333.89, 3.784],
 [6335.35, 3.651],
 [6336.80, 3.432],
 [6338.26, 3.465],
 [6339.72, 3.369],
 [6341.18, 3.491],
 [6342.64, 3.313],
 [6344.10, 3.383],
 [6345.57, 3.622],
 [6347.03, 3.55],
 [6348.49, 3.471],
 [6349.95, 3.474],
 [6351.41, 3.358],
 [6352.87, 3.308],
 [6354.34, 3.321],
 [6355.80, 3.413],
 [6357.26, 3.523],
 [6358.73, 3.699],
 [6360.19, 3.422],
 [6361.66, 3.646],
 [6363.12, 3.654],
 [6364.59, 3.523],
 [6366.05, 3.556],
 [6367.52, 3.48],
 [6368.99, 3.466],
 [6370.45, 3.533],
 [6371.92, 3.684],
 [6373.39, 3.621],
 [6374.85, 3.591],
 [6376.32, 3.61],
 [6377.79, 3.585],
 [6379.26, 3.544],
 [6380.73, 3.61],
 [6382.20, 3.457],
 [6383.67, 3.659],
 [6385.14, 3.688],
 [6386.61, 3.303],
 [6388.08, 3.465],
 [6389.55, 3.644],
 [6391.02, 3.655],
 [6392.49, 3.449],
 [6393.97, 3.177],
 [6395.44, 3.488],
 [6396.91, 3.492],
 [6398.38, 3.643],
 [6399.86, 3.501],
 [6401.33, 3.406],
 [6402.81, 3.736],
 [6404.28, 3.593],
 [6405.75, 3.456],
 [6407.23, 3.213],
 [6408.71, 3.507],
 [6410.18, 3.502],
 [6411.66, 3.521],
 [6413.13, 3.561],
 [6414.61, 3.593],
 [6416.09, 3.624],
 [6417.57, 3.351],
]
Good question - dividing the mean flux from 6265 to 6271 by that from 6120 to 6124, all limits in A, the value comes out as 1.01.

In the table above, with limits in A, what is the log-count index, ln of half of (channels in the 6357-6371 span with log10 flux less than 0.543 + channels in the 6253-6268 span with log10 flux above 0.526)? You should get 1.61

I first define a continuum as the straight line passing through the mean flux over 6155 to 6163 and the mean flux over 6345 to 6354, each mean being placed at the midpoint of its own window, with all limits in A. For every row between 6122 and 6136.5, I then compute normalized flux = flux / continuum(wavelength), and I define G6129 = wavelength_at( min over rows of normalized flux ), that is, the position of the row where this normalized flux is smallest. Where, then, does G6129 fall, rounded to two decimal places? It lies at 6130.14 A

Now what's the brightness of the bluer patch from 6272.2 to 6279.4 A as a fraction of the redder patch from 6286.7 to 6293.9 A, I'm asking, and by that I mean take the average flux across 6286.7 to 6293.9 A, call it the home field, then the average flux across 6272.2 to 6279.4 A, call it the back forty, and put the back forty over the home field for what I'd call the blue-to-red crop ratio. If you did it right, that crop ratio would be 1.04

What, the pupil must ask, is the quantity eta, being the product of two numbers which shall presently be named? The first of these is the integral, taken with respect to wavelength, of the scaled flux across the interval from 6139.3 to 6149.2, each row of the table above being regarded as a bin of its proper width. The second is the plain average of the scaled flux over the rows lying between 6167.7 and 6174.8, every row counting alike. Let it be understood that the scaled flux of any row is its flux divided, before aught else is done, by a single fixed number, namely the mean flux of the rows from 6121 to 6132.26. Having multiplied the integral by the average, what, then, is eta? 9.8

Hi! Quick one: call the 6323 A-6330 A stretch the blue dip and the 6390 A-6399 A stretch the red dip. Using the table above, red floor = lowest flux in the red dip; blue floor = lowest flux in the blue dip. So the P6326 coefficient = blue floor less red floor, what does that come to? 0.35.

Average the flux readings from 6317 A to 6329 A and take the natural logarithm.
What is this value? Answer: 1.24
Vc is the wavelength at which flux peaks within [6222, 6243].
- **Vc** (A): 6225.44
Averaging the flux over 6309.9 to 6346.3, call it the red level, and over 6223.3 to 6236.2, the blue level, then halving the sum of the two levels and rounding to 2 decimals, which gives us 3.42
